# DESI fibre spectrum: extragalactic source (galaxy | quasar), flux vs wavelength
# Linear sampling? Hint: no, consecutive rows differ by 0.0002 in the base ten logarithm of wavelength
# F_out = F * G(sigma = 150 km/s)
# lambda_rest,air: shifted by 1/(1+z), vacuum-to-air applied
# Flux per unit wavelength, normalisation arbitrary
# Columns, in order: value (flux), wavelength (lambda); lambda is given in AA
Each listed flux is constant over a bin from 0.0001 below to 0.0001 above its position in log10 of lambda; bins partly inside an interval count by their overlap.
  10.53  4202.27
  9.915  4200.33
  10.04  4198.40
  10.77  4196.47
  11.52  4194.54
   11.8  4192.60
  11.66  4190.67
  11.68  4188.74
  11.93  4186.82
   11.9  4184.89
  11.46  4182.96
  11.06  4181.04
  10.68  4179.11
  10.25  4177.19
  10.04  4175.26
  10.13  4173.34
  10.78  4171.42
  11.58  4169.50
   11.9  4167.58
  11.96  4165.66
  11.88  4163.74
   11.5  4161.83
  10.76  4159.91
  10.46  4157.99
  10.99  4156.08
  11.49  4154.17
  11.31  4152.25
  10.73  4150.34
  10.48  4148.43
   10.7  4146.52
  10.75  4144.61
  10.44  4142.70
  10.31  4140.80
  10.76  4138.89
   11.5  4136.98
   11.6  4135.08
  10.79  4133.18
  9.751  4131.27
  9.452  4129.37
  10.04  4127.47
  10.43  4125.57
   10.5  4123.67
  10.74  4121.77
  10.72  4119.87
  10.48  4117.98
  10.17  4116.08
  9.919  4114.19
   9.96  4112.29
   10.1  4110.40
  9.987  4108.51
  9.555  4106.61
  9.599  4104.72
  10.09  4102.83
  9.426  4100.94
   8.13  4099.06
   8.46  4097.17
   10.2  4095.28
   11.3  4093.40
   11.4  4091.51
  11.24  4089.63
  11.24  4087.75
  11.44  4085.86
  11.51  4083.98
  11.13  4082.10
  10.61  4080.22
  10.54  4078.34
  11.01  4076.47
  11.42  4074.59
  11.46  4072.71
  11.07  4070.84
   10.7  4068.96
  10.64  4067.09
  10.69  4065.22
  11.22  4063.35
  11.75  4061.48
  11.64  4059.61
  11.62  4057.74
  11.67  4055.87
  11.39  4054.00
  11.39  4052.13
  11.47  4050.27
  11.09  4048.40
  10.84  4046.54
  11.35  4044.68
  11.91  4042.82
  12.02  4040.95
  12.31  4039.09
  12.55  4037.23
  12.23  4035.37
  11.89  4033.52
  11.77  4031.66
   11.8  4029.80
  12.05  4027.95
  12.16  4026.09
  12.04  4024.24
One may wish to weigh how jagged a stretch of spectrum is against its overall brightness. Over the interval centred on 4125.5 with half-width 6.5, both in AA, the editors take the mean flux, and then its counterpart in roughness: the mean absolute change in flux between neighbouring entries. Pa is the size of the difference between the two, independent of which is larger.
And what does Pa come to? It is 10.0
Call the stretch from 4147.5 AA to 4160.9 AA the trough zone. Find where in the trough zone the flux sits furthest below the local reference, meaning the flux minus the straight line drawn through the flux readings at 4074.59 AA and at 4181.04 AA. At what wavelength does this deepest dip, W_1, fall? 4148.43 AA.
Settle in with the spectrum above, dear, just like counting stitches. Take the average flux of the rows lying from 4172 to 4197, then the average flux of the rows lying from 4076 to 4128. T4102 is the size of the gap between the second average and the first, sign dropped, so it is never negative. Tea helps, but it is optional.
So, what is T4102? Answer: 0.79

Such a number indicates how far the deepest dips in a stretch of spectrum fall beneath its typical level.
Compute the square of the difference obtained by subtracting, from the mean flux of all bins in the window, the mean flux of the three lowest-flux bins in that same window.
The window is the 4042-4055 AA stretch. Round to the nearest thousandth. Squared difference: 0.065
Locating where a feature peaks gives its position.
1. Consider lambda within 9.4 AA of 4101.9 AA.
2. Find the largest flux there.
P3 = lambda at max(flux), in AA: 4093.40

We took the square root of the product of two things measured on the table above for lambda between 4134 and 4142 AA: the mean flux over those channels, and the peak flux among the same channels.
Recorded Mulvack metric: 11.3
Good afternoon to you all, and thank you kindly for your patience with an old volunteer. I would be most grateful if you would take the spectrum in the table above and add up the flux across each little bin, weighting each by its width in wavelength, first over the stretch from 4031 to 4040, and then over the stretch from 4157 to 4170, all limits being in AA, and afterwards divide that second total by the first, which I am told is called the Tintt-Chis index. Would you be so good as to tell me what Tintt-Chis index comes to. 1.4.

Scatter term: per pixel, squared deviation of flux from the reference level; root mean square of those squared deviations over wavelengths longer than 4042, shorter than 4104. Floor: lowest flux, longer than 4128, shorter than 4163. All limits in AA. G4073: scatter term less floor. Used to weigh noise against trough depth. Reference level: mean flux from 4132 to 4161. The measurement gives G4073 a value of -7.7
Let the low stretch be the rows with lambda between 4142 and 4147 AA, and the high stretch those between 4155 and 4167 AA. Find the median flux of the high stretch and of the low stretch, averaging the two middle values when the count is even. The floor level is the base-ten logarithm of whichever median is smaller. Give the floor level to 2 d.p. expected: 1.03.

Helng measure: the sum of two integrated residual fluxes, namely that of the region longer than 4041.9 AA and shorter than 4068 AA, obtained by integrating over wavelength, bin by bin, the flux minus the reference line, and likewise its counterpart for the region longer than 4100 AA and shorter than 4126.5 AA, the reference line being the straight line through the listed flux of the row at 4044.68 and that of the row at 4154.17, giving -36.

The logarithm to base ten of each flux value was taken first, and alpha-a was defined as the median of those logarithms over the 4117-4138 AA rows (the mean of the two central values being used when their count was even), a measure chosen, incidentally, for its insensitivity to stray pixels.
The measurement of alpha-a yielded 1.02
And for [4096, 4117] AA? 1.00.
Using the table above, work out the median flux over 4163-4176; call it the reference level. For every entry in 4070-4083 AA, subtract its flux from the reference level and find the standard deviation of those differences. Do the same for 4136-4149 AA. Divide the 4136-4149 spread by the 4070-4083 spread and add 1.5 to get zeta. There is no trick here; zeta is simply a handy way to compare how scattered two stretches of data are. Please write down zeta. 2.6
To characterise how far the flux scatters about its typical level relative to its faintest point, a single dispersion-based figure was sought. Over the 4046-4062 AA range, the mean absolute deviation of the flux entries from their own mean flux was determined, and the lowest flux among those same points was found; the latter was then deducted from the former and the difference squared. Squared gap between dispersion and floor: 113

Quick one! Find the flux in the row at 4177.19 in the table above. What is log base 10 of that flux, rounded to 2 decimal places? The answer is 1.01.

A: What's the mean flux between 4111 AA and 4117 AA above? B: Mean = 10.0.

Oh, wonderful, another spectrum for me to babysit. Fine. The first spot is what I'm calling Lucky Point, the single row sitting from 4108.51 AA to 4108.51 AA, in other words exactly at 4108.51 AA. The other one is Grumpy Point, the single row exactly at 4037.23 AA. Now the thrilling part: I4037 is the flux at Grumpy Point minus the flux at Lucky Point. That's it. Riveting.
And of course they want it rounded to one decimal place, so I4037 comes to 2.6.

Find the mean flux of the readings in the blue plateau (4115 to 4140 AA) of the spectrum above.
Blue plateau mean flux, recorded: 10.5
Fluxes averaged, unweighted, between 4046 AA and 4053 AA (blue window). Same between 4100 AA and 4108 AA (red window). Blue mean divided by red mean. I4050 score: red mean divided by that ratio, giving 8.3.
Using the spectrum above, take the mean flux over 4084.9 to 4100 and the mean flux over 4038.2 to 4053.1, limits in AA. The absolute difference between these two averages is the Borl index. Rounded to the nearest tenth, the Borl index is 1.1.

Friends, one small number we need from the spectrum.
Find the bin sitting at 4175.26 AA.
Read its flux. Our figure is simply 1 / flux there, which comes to 0.100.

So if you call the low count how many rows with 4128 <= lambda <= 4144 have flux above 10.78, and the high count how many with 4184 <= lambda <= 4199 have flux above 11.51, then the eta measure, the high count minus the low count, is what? 3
